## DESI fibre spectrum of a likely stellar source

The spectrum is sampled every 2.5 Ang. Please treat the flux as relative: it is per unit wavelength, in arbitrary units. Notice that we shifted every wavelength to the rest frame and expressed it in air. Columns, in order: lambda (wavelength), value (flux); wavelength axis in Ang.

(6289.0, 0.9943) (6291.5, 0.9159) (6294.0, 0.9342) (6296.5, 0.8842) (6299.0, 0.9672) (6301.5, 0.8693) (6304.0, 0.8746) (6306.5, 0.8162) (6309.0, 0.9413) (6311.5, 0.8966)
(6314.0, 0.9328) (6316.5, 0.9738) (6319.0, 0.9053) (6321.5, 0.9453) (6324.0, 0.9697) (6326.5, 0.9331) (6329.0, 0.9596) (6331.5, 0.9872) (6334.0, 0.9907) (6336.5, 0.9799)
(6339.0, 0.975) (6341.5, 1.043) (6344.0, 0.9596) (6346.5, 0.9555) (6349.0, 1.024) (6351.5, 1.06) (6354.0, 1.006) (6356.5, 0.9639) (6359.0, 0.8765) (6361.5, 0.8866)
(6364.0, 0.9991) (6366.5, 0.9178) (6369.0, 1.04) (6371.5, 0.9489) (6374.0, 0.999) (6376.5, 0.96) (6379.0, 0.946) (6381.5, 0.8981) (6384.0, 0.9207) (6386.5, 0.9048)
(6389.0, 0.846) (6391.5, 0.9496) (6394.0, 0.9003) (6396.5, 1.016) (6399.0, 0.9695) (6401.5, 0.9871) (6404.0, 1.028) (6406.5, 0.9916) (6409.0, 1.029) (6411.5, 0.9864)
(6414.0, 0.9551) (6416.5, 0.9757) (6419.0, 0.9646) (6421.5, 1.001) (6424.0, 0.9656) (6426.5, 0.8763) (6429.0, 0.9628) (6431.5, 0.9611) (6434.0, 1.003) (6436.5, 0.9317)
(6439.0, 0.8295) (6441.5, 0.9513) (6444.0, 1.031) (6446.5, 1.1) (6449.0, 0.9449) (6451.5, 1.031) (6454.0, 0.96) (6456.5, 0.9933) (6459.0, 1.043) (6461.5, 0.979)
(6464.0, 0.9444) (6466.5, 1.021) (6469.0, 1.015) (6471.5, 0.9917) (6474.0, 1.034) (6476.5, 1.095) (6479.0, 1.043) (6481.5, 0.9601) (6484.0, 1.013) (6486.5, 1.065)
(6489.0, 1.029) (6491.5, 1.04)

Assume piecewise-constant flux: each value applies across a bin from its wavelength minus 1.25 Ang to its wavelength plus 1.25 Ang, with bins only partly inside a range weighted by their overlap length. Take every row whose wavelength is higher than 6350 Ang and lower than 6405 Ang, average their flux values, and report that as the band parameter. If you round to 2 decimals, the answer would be 0.96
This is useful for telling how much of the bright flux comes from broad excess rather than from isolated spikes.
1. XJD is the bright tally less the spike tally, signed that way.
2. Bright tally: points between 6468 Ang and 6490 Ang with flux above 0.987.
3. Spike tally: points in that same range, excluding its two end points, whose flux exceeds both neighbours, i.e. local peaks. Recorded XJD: 6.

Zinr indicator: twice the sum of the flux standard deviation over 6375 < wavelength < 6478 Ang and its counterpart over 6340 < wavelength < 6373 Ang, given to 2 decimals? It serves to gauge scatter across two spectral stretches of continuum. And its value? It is 0.23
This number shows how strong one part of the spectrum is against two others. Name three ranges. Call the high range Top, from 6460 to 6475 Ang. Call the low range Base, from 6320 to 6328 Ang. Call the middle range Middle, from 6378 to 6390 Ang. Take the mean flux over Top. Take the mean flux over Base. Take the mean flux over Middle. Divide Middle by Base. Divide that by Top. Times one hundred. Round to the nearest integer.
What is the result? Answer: 95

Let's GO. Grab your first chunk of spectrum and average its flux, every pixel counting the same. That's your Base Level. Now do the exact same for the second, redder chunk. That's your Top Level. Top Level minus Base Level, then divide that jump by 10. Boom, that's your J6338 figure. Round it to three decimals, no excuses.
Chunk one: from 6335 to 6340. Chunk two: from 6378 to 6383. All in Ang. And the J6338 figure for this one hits -0.006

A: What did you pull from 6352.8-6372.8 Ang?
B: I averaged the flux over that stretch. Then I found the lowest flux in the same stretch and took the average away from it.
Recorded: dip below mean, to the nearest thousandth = -0.078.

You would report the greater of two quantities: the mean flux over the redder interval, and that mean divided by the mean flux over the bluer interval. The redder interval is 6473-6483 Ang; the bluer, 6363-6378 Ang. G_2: 1.06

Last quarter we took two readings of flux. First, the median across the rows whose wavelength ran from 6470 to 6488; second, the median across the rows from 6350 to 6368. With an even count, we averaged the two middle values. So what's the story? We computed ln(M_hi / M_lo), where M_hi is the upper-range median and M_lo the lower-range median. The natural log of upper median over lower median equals 0.070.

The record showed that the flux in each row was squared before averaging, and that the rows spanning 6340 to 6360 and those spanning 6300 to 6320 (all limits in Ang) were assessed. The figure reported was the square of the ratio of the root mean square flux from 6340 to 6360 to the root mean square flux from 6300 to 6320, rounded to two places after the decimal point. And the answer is 1.20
